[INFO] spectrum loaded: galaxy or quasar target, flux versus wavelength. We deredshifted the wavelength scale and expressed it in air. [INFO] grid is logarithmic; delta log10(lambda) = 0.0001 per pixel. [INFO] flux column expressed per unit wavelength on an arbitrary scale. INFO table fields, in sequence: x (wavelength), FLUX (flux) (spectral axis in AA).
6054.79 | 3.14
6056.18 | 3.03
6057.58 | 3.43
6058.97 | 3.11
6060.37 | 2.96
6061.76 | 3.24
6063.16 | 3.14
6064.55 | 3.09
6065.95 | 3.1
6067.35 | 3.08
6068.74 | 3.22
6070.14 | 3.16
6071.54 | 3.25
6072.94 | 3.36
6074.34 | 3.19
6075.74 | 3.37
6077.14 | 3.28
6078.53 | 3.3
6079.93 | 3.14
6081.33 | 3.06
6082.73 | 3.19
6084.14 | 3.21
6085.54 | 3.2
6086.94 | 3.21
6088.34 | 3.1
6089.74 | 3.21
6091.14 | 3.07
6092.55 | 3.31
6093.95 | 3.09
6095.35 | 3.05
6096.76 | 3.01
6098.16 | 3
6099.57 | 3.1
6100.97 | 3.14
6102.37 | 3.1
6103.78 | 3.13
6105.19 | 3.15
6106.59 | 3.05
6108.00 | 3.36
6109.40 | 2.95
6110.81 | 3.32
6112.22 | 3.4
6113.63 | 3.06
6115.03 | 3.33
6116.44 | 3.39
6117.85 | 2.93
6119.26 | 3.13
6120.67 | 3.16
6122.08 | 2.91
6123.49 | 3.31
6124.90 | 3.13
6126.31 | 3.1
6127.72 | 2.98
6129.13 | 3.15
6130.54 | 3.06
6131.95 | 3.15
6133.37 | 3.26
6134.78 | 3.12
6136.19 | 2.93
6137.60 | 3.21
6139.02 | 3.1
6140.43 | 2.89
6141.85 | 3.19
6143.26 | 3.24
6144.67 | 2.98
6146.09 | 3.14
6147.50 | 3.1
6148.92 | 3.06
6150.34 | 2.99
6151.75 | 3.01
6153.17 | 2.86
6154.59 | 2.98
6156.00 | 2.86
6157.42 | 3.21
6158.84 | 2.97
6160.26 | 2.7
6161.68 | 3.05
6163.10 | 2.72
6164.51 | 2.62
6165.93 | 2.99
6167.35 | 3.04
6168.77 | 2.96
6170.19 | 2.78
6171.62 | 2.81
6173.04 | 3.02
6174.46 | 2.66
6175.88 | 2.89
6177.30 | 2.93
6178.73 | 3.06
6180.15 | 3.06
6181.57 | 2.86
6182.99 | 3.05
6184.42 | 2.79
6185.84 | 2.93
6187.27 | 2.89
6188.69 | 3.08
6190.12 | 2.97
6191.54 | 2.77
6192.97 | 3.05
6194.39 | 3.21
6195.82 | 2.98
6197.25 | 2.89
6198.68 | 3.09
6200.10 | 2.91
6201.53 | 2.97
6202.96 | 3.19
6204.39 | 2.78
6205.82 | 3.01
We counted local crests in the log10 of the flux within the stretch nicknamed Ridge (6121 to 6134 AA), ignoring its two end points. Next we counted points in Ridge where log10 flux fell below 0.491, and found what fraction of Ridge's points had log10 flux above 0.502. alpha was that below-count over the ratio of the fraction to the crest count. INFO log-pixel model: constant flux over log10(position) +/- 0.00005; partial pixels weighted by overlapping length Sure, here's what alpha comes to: 27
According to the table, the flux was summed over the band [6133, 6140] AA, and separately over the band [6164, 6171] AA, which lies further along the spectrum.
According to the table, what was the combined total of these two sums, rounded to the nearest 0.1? 30.0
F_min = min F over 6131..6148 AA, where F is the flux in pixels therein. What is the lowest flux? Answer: 2.89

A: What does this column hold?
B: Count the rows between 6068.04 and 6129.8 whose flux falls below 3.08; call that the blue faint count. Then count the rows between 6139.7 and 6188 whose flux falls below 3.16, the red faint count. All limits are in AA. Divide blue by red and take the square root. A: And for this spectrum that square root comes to 0.60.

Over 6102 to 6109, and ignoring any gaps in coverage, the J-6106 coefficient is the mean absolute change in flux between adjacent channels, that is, 0.115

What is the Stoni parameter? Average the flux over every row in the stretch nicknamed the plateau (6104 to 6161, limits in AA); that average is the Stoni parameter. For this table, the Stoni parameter 3.095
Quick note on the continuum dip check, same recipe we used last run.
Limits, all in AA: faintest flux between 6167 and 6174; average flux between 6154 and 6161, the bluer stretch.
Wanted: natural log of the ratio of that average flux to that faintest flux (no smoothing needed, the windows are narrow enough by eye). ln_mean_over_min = 0.057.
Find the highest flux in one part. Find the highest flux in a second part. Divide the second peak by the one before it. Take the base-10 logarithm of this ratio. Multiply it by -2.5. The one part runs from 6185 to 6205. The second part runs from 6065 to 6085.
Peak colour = -0.053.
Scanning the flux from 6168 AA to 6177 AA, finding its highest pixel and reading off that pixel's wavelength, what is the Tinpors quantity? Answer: 6173.04 AA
